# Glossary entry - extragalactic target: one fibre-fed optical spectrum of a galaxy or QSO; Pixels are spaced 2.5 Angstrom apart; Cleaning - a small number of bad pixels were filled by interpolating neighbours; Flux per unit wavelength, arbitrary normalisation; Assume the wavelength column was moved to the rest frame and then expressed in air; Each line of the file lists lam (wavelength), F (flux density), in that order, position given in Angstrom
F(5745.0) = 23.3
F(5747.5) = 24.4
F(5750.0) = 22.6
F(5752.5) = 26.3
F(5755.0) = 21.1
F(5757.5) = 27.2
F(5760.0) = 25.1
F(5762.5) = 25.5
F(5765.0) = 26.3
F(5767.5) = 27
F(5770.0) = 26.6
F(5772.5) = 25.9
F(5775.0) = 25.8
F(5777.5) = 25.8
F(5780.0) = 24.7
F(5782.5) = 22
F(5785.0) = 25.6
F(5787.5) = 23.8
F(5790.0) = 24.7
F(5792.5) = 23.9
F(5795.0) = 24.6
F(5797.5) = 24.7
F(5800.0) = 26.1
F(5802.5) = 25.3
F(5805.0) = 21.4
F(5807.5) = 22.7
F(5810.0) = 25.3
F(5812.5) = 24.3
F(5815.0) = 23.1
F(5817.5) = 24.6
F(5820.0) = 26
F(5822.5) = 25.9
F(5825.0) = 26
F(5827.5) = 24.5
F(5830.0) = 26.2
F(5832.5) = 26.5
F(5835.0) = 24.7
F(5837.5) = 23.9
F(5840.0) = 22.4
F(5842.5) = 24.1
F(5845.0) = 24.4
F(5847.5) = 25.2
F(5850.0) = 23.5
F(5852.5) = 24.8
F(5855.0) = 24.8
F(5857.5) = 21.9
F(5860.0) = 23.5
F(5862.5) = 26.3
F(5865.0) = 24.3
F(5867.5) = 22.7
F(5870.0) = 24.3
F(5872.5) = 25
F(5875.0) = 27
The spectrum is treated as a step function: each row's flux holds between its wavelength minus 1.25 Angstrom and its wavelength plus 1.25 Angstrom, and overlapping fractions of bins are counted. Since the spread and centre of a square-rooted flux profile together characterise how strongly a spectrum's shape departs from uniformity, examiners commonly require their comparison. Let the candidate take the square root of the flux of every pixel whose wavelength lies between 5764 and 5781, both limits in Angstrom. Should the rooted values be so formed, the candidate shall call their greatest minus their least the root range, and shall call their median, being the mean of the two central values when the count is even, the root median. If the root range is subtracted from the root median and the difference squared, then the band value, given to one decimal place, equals 23.6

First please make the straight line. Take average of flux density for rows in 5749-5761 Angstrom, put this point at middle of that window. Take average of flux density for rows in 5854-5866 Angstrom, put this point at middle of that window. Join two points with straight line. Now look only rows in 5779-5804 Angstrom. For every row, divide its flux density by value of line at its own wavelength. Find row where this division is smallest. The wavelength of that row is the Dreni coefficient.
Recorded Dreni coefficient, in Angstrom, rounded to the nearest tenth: 5782.5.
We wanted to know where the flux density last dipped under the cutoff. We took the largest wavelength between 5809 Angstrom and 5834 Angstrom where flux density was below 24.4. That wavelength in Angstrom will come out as 5815.0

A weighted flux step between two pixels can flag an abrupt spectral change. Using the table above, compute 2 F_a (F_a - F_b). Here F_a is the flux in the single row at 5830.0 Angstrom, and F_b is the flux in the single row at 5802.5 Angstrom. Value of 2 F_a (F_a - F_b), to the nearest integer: 47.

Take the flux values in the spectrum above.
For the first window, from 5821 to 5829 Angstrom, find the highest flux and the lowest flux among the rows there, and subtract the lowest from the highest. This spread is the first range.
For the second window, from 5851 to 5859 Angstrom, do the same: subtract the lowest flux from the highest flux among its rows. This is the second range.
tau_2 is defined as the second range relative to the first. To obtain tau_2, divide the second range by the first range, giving 1.9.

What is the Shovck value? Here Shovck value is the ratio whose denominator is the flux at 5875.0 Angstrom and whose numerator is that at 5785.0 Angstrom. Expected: 0.95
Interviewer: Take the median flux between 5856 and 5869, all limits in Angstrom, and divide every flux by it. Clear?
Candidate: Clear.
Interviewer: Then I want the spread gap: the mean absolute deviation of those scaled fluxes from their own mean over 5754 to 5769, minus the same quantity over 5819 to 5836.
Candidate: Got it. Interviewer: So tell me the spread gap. 0.038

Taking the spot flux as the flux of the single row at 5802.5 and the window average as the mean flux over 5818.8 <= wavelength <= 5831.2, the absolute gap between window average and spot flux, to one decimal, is 0.4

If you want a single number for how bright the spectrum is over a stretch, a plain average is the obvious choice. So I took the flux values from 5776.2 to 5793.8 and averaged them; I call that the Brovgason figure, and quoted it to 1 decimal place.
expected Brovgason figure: 24.4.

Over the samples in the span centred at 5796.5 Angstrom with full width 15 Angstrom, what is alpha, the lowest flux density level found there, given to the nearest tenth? 23.9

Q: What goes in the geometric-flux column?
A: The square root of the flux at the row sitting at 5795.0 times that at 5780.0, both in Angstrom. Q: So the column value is 24.6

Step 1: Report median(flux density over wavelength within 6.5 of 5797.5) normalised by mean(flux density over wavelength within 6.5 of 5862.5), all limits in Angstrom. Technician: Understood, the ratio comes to 1.04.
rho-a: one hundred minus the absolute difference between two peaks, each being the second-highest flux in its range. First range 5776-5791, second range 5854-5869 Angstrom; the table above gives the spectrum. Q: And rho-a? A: 99.2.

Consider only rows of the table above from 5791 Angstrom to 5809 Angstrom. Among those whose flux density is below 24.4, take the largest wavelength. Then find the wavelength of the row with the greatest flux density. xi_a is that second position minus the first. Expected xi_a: -7.5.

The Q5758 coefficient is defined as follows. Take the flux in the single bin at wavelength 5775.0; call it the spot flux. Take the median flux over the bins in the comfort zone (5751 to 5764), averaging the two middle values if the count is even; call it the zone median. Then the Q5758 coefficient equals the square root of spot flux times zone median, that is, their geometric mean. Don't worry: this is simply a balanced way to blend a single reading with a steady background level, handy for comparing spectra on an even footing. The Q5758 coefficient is 25.6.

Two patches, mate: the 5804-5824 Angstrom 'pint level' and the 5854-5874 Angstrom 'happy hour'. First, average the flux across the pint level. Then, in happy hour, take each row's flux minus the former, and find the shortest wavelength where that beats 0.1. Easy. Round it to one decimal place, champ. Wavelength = 5855.0 Angstrom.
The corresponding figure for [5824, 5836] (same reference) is 5825.0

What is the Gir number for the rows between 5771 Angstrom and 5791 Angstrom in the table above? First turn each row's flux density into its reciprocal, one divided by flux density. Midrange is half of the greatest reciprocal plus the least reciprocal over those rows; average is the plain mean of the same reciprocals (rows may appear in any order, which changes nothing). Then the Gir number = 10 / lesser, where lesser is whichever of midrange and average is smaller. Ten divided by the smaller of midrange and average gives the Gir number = 247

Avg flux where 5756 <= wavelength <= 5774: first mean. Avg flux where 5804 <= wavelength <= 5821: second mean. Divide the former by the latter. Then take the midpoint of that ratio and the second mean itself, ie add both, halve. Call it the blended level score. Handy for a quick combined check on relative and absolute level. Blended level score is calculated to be 12.5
